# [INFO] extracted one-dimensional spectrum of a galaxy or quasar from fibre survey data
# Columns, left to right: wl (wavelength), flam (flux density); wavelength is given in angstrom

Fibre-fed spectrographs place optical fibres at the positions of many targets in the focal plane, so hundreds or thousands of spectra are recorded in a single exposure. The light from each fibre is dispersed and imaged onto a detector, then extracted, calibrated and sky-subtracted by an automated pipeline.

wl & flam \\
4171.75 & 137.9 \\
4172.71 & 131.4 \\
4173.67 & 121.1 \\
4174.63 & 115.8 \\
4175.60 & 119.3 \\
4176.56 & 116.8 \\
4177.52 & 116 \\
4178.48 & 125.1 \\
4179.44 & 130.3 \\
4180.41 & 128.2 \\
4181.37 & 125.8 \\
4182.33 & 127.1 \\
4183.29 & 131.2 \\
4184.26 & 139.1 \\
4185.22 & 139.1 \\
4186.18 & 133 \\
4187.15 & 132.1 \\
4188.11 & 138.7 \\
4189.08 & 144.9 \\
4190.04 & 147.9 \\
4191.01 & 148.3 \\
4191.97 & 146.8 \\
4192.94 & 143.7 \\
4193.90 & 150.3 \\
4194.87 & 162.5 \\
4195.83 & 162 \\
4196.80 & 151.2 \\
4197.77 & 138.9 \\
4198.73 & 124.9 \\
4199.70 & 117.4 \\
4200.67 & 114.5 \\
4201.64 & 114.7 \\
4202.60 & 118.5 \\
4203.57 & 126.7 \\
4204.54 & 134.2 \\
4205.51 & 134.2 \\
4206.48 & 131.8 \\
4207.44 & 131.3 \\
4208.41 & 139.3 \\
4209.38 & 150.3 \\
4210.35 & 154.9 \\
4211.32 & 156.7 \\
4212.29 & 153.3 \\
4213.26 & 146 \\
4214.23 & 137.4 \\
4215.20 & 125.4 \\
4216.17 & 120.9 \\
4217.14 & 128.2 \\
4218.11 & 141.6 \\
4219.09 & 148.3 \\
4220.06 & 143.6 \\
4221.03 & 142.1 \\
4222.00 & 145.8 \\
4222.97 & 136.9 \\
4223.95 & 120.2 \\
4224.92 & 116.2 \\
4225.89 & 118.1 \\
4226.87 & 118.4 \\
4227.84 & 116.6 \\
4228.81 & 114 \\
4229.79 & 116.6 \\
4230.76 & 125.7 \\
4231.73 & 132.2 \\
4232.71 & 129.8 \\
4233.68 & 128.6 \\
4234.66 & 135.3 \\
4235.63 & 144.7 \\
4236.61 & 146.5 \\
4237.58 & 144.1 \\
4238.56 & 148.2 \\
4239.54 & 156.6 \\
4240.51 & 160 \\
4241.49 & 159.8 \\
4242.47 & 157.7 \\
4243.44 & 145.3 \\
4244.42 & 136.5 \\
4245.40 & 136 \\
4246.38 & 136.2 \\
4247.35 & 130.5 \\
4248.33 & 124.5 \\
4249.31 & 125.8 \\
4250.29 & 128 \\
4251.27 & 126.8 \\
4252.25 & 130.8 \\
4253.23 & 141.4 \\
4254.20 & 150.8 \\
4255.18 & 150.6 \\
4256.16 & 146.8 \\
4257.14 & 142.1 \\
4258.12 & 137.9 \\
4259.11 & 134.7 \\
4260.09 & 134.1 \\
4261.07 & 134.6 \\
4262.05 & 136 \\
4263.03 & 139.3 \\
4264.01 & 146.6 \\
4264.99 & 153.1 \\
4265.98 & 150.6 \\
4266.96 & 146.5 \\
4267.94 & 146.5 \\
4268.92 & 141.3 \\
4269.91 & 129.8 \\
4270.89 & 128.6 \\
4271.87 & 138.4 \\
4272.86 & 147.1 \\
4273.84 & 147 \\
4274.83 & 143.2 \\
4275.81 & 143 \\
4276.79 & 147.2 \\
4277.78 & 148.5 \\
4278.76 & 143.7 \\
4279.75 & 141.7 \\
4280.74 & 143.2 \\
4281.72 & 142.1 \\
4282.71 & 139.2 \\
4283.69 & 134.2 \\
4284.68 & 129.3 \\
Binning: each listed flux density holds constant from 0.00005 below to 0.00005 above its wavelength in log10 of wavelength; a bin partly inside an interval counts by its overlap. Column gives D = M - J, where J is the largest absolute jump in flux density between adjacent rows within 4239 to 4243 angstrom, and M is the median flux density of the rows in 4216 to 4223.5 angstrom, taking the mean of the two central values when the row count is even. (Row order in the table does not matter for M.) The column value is 138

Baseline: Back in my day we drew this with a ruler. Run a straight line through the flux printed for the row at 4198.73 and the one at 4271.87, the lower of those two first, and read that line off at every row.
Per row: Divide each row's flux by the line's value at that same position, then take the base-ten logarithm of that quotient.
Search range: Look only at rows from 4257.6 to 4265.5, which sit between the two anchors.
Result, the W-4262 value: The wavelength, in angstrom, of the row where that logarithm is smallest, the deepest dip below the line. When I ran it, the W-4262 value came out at 4260.09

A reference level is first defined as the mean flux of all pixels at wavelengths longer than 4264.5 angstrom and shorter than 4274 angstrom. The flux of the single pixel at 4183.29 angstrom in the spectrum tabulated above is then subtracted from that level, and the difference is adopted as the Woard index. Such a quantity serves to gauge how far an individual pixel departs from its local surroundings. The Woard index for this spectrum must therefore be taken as 12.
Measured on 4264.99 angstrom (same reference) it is -10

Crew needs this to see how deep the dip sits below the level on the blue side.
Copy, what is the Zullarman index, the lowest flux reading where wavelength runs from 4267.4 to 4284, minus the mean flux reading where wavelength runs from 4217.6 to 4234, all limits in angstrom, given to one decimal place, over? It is -0.5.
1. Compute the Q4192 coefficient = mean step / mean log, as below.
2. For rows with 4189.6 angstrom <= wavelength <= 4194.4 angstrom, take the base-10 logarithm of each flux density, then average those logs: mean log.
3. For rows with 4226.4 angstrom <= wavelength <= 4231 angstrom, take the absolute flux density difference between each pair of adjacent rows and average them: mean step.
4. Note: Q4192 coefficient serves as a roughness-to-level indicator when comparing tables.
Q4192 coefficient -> 1.9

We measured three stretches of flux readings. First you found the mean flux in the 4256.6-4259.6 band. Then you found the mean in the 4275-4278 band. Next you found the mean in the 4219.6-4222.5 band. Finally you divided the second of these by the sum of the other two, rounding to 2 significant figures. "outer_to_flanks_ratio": 0.52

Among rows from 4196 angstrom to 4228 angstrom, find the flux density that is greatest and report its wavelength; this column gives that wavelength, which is 4211.32 angstrom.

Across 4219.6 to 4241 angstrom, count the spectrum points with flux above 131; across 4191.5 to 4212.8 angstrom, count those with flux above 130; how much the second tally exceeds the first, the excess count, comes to 4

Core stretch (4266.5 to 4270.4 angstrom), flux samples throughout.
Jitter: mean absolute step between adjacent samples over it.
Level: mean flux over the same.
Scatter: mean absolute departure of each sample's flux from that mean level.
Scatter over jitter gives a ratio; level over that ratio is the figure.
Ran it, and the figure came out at 140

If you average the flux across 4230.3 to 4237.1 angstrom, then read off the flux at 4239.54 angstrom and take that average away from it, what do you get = 22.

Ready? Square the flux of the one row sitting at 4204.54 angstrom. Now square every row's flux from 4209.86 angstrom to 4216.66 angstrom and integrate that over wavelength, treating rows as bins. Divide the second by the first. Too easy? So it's 7.7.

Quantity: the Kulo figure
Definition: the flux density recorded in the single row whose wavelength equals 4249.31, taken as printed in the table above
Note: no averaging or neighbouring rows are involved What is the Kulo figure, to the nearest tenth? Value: 125.8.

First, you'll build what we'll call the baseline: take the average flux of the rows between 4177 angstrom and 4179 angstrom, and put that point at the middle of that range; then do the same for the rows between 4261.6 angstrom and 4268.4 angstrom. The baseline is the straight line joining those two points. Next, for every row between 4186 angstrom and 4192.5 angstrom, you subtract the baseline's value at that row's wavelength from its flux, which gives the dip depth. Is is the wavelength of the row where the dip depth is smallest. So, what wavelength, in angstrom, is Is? 4187.15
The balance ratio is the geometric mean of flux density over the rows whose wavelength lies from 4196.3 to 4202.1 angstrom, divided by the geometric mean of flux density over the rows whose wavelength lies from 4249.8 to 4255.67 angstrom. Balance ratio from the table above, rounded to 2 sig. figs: 0.92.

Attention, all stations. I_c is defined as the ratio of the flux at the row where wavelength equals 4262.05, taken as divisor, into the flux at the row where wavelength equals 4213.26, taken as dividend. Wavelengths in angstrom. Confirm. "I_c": 1.07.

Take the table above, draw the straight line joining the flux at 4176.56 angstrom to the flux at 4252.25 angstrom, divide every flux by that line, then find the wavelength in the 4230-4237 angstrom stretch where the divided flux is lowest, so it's 4230.76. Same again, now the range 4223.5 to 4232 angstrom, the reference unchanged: 4228.81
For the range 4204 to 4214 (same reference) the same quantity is 4207.44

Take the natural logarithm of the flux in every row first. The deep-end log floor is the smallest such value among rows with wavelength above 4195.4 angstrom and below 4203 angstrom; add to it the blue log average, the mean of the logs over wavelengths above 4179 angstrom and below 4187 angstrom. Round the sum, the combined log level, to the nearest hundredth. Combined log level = 9.62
